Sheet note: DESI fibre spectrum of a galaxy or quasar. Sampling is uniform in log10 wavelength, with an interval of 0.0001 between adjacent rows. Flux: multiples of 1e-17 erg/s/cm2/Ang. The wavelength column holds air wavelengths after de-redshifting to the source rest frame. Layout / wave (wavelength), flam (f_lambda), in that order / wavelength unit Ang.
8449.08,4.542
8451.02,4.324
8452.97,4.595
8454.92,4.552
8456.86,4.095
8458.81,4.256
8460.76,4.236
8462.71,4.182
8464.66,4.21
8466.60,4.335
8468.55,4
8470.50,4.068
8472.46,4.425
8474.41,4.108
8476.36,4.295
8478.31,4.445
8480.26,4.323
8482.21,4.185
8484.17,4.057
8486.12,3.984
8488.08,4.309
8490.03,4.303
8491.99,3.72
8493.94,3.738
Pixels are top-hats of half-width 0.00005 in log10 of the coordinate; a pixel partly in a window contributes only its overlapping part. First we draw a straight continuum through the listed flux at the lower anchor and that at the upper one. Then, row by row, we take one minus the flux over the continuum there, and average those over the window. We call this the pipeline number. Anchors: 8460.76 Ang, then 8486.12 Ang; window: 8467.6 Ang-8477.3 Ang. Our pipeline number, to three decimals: -0.015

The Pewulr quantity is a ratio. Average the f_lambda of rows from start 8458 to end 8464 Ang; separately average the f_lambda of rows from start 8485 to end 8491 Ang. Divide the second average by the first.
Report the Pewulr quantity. 0.99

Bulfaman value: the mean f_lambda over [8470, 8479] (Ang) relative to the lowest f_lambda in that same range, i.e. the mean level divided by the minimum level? 1.05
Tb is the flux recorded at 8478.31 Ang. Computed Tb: 4.445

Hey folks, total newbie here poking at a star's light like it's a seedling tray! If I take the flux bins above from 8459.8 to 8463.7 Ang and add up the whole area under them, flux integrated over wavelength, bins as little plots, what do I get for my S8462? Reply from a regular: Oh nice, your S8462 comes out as 16.4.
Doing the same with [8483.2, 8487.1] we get 15.7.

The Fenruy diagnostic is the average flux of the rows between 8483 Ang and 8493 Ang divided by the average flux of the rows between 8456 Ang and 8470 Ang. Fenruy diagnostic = 0.97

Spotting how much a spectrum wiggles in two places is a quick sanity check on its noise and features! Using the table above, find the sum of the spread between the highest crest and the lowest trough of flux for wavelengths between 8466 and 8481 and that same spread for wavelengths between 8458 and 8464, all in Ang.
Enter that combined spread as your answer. 0.519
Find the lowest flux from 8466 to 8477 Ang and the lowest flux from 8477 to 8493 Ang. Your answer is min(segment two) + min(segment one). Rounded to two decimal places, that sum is 7.72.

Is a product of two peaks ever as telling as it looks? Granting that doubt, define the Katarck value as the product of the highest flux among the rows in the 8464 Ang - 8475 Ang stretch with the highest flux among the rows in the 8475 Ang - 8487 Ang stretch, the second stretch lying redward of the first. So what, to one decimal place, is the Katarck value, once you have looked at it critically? 19.7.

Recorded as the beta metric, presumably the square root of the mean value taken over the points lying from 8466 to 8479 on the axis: 2.06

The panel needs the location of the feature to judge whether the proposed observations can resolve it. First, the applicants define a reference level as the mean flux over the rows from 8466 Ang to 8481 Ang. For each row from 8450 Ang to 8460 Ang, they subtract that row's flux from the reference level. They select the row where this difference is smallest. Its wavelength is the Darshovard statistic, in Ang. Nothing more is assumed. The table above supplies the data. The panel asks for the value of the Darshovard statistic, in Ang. 8452.97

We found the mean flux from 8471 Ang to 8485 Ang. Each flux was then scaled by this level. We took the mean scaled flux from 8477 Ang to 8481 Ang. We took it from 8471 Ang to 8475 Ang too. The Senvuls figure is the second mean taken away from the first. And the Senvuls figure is 0.03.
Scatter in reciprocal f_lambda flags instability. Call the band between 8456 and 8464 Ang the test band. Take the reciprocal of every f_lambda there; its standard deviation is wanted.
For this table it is 0.004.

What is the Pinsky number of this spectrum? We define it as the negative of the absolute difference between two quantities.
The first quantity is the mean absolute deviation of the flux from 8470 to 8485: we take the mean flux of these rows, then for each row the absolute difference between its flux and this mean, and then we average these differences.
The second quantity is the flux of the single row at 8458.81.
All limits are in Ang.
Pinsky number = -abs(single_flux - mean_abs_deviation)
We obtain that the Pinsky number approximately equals -4.12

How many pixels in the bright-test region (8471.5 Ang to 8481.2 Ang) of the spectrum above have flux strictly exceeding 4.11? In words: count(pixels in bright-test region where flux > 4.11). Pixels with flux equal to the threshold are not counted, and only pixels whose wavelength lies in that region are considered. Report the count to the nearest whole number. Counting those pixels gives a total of 4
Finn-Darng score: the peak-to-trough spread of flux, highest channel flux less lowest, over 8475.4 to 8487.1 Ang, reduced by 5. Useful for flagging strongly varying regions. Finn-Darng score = -4.54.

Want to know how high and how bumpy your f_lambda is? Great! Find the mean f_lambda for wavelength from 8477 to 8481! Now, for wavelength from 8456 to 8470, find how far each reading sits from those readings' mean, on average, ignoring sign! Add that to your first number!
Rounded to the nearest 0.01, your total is 4.47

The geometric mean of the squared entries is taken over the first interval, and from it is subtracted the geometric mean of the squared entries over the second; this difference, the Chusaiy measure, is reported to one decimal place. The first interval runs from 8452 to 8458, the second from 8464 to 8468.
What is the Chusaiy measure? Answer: 1.2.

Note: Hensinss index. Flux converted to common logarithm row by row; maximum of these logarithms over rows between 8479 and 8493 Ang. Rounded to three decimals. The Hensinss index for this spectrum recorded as 0.636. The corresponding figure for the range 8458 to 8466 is 0.629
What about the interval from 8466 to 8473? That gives 0.646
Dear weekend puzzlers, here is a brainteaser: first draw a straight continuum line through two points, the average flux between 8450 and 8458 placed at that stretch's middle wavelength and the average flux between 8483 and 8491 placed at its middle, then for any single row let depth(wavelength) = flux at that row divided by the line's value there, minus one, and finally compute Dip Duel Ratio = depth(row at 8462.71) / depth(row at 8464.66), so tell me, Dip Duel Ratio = 1.4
